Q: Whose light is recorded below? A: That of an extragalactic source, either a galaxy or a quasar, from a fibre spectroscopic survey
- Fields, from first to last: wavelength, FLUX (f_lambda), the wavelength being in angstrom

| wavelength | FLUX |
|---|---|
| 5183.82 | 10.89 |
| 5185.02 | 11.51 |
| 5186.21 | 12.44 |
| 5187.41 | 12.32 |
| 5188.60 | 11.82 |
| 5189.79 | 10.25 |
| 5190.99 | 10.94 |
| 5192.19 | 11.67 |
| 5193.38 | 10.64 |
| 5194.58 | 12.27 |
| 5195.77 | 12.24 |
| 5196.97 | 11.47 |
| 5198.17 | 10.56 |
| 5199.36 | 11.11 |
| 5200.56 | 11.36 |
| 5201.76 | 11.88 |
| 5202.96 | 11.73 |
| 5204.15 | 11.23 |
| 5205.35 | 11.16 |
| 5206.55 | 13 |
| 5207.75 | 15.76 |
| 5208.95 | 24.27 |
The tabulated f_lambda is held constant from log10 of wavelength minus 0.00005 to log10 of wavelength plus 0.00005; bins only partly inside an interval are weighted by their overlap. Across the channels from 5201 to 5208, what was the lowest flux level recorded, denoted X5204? 11.16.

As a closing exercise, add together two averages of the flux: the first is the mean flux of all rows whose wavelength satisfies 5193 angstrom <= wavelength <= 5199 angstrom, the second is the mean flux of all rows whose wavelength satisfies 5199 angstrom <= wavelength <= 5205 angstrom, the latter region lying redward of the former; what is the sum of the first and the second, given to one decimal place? 22.9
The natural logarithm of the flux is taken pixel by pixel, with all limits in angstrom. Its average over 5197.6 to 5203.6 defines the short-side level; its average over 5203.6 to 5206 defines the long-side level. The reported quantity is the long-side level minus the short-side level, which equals -0.01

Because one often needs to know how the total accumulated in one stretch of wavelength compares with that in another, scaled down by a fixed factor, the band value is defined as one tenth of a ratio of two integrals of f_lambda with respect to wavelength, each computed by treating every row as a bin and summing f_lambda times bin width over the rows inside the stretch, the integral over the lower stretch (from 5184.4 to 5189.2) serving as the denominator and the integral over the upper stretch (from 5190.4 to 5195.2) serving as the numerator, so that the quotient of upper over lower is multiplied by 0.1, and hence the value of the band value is 0.095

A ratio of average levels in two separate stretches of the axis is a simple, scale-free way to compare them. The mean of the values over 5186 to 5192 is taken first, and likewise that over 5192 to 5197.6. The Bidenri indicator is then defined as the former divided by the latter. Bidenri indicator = 0.99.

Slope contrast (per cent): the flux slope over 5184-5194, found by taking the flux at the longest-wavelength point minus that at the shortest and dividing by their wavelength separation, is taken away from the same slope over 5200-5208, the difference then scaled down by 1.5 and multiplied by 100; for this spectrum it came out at 48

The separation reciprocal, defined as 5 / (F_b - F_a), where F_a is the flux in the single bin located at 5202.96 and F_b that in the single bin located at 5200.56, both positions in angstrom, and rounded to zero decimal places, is -14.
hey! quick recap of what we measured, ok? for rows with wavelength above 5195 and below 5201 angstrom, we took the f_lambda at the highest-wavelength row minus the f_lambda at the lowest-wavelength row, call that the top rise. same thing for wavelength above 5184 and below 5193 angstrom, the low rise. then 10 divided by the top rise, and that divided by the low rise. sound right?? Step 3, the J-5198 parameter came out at -71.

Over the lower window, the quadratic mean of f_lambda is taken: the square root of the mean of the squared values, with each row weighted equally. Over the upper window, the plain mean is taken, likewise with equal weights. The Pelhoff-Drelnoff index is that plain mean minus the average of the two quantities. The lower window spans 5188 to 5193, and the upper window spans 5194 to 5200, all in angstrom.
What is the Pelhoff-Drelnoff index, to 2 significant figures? 0.17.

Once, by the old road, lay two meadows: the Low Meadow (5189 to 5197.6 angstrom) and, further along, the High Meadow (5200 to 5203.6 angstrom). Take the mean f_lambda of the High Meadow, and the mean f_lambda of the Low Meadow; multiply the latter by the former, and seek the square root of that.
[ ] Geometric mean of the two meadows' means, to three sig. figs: 11.5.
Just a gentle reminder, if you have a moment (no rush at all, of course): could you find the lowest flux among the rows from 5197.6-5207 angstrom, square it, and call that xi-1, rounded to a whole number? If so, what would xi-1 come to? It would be 112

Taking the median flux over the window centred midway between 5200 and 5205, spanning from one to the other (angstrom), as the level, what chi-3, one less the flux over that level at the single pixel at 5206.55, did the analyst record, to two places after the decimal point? -0.13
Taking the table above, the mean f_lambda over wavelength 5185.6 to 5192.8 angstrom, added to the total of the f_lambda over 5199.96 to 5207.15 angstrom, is 82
